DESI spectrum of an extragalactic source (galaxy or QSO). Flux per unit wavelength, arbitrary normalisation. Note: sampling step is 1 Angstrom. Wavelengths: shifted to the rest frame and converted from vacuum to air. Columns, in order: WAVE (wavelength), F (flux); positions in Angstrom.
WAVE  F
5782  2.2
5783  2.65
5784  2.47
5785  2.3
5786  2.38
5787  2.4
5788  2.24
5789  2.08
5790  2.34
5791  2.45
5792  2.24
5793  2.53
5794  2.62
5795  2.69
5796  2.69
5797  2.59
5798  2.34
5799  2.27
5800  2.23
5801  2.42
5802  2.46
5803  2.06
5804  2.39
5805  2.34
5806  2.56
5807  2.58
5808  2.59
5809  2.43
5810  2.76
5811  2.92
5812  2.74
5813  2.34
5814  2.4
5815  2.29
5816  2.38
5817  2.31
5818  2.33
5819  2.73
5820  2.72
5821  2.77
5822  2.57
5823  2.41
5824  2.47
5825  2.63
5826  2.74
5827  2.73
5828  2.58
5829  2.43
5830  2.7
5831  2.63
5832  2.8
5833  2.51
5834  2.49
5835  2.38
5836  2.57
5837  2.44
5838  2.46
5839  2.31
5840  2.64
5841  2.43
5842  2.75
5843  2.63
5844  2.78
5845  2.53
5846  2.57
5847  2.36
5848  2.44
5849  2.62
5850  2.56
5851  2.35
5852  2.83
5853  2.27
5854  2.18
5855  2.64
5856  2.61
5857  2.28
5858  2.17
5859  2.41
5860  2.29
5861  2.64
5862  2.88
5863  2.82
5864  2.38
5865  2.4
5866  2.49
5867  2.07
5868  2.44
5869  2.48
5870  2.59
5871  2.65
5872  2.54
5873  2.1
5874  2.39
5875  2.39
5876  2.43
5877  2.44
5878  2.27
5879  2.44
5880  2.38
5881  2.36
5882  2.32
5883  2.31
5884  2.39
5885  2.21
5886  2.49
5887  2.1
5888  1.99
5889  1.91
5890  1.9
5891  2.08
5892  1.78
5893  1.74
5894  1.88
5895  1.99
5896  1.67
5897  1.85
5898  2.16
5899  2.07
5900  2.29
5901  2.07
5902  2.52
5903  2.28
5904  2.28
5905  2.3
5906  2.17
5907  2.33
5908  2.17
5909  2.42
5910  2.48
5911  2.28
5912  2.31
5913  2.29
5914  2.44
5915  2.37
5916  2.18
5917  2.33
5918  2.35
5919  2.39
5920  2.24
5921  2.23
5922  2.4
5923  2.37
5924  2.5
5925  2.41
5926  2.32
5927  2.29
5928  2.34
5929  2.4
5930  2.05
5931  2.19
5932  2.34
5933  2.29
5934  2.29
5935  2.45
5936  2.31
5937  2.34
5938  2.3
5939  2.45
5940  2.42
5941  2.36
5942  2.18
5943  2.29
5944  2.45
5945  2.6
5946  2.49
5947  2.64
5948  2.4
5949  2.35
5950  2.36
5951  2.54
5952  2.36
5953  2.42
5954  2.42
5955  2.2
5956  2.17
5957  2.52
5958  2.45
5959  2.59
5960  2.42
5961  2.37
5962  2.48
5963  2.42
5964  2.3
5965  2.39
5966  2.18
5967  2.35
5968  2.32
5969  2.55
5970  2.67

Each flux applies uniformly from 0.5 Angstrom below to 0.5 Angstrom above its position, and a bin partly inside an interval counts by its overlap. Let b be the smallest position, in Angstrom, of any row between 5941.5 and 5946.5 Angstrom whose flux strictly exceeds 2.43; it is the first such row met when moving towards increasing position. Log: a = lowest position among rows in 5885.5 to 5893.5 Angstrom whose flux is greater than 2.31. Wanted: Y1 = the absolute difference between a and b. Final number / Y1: 58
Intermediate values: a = 5886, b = 5944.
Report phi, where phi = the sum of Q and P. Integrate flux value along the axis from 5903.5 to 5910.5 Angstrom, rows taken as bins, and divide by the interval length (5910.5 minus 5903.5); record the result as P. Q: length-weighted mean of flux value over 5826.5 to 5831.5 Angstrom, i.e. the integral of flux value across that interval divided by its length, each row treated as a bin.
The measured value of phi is 4.92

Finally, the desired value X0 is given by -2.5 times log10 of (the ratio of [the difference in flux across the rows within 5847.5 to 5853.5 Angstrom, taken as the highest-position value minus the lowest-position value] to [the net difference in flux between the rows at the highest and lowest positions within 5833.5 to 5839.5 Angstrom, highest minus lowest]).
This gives 0.1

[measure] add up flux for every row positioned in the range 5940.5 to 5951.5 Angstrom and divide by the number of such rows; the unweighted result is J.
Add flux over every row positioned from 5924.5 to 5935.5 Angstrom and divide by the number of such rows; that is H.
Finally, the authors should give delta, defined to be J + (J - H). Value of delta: 2.54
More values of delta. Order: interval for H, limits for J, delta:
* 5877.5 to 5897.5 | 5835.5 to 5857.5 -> 2.92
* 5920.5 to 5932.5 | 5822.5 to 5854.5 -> 2.76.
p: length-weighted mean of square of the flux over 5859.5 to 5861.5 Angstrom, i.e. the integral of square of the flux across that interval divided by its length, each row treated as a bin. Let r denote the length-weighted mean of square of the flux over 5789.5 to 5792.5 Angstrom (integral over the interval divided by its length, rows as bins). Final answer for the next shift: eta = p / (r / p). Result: 6.8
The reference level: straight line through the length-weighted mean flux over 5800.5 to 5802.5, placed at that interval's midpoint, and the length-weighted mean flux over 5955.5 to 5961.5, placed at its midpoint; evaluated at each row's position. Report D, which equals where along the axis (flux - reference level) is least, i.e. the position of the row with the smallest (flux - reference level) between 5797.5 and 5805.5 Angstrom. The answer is 5803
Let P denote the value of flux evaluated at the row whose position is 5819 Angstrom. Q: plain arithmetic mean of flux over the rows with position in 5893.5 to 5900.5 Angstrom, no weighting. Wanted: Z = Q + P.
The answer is 4.72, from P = 2.73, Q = 1.99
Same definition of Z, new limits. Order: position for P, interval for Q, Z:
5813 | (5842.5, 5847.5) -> 4.91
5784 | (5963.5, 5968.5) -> 4.78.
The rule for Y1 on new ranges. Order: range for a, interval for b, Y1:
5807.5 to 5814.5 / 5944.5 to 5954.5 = 137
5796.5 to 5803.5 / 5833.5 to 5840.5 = 37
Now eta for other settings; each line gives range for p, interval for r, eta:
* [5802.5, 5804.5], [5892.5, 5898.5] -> 6.9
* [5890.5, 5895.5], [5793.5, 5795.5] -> 1.8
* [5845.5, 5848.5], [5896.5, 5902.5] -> 7.8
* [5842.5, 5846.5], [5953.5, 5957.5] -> 8.8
